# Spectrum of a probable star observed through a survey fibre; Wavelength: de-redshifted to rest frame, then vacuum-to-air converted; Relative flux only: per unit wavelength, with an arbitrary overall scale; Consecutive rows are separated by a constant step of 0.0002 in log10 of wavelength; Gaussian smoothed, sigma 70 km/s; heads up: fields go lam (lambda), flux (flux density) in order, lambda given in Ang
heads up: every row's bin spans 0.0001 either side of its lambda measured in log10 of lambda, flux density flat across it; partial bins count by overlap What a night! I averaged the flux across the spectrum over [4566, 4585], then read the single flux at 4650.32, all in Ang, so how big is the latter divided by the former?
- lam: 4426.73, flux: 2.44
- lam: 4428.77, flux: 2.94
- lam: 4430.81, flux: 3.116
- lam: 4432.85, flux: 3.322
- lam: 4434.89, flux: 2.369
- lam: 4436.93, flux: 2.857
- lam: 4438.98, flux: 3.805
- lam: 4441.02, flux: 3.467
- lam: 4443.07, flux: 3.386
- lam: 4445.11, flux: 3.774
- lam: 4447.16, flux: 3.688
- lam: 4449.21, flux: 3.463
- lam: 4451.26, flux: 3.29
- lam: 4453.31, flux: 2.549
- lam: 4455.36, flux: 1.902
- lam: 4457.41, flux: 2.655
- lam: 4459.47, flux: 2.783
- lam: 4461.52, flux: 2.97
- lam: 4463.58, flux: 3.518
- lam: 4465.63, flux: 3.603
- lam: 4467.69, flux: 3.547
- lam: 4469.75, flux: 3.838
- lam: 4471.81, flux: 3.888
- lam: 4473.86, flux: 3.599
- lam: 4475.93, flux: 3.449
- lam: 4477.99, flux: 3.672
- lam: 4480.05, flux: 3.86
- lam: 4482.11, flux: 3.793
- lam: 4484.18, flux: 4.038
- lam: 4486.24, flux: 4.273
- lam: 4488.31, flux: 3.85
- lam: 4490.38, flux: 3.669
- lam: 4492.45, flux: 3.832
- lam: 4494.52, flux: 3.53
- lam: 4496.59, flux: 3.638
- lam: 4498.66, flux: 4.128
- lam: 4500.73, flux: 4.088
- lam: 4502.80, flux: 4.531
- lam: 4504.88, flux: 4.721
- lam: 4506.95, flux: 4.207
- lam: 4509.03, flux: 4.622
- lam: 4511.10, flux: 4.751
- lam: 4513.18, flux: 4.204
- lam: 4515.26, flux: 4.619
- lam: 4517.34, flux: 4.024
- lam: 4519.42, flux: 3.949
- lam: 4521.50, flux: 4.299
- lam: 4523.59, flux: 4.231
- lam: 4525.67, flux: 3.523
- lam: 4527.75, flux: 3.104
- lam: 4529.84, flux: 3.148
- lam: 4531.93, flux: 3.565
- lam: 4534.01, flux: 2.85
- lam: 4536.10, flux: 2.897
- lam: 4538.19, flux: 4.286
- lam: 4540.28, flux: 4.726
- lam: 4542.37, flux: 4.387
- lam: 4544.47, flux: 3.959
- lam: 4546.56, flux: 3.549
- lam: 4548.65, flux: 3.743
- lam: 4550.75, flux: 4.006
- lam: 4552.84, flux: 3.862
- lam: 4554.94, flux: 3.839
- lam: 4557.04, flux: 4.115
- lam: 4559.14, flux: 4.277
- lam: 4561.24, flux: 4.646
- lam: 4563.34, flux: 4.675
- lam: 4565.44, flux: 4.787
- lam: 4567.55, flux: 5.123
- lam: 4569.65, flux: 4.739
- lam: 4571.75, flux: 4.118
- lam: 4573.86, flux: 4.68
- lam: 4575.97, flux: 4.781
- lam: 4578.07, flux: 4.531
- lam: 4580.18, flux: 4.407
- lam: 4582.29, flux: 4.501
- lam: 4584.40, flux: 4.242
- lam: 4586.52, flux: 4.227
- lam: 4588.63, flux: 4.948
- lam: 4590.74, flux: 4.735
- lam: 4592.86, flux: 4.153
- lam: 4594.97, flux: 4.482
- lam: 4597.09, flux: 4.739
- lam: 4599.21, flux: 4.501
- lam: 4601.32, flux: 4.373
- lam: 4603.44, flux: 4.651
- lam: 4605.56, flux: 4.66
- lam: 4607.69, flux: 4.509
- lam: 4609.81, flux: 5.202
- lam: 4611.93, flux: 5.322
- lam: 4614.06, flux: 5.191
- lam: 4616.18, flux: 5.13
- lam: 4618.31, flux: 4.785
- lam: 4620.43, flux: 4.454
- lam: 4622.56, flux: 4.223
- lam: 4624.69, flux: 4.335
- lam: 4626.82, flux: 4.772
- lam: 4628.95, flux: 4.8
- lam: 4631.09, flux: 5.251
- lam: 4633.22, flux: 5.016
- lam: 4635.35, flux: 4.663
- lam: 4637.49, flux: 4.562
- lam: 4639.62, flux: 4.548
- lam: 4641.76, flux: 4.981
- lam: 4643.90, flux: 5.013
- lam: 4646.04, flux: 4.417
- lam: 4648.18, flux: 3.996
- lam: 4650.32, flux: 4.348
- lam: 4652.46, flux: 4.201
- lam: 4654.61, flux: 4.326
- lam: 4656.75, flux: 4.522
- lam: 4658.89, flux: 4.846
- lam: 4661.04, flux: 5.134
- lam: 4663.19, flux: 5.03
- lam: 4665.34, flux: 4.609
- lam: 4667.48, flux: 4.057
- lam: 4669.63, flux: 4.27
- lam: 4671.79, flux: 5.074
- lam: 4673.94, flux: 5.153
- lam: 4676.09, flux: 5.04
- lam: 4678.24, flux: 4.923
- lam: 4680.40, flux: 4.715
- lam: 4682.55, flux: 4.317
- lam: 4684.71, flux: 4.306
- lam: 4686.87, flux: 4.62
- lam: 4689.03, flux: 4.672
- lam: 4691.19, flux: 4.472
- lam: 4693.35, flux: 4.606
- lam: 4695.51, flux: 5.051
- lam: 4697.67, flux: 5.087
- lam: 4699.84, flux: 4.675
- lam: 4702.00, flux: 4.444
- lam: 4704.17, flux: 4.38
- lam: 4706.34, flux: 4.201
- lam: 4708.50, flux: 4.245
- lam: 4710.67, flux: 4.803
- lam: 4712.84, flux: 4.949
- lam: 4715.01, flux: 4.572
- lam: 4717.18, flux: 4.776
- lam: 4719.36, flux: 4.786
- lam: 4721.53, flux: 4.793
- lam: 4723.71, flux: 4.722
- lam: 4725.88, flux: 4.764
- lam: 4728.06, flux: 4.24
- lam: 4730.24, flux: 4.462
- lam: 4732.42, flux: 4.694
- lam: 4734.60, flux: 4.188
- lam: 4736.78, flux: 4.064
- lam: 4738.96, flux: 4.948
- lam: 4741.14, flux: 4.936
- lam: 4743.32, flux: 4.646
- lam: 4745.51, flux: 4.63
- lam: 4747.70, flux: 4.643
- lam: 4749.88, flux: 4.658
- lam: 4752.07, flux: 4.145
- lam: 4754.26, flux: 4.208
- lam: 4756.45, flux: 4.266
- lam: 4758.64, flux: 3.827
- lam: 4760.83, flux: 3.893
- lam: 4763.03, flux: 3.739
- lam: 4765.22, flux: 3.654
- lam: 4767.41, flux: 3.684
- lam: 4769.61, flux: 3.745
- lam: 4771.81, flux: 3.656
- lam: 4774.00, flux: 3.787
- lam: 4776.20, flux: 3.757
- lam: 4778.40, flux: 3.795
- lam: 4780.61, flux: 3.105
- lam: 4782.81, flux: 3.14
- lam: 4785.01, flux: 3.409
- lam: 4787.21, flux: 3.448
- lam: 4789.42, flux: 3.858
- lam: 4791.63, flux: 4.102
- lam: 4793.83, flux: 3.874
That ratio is 0.95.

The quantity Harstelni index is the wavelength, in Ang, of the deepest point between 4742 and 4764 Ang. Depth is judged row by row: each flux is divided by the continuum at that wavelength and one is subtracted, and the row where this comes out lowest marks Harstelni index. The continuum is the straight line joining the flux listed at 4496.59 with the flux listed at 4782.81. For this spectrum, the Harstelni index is 4763.03 Ang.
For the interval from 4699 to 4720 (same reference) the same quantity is 4706.34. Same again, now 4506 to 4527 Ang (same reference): 4525.67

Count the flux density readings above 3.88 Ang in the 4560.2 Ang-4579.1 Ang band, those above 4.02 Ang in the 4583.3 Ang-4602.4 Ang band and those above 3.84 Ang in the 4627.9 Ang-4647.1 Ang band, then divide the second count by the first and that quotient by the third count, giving 0.11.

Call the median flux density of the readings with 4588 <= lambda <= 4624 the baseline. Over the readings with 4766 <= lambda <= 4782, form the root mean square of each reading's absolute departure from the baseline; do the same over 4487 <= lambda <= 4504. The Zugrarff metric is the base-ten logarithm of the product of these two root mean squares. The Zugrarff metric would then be -0.1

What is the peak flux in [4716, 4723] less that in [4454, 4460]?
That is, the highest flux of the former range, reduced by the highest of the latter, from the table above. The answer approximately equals 2.0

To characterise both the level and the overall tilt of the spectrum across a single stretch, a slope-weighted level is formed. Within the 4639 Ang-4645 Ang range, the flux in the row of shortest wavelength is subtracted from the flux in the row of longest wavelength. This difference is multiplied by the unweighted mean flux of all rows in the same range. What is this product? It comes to 2.3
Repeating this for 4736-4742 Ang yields 4.1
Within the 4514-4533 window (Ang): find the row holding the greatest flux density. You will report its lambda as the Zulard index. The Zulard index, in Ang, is 4515.26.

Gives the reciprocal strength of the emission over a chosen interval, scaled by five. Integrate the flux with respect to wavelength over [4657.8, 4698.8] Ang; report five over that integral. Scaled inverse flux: 0.0258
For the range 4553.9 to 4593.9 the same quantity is 0.0278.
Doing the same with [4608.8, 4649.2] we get 0.0259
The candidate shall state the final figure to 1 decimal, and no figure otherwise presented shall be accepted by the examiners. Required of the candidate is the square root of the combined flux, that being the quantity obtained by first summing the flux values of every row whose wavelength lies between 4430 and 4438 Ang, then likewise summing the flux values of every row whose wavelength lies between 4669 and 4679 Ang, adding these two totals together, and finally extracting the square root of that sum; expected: 6.0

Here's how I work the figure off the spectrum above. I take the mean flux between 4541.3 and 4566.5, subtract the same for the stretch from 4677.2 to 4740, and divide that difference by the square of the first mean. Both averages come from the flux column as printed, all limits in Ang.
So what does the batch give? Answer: -0.026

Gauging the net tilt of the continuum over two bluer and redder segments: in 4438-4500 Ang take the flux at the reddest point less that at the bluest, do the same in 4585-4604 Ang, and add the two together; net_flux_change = 0.75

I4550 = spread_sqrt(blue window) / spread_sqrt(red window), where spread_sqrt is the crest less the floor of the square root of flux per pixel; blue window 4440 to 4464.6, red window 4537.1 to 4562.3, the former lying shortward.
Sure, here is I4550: 1.9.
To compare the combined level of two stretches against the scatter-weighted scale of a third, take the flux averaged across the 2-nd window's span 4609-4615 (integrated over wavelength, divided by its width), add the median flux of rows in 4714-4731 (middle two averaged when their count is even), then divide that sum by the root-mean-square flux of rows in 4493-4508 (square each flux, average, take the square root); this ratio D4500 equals 2.4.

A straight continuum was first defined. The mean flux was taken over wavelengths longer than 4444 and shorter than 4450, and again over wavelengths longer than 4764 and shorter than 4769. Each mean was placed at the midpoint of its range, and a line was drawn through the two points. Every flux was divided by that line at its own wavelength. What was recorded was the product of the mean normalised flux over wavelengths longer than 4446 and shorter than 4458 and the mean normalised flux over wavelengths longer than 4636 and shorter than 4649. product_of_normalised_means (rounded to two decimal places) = 1.01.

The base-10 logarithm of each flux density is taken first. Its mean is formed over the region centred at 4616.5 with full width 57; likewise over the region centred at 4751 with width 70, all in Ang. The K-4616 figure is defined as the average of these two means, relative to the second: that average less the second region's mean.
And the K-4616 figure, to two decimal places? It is 0.03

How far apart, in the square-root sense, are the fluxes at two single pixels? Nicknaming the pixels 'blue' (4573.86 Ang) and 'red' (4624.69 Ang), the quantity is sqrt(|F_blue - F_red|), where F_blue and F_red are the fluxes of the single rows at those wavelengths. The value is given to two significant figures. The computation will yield 0.59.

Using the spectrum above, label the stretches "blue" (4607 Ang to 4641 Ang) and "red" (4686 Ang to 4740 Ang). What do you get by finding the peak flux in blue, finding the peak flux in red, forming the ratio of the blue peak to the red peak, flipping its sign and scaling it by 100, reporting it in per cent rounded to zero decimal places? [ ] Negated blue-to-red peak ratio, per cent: -105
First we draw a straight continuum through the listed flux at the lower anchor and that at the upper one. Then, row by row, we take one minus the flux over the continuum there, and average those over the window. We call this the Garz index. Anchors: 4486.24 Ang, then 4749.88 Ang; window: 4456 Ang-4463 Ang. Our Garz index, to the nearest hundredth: 0.34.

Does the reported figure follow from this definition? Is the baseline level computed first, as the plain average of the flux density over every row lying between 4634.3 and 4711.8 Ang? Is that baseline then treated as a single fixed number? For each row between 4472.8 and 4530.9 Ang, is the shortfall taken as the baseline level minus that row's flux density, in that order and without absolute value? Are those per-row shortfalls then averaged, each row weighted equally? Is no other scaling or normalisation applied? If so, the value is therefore 0.6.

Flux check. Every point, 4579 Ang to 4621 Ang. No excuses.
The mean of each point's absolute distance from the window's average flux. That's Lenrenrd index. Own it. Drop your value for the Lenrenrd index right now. 0.277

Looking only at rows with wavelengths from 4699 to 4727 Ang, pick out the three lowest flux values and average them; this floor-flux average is 4.3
